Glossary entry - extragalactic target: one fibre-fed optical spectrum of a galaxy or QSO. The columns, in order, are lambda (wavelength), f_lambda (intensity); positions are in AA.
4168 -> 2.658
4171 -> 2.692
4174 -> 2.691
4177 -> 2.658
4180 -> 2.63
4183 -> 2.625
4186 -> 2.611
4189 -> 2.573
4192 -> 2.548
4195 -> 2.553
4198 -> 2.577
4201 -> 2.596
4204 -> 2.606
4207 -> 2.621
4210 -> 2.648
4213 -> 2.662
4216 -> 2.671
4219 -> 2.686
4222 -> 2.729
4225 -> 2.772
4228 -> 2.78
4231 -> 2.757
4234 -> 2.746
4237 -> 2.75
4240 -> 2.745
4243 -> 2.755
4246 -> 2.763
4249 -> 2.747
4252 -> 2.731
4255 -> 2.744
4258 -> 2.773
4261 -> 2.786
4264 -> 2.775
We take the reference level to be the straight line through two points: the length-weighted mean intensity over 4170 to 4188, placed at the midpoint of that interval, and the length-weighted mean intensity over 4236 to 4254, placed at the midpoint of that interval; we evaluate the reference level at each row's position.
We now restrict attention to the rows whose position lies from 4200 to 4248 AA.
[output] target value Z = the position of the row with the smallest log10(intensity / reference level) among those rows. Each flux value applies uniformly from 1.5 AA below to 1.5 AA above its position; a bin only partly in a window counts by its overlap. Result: 4201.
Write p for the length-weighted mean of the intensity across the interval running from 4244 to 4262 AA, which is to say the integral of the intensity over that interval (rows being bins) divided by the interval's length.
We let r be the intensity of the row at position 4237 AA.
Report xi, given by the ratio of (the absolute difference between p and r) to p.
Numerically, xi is 0.00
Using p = 2.76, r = 2.75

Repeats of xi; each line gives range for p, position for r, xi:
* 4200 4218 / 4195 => 0.03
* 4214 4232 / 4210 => 0.03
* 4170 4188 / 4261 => 0.05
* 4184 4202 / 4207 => 0.02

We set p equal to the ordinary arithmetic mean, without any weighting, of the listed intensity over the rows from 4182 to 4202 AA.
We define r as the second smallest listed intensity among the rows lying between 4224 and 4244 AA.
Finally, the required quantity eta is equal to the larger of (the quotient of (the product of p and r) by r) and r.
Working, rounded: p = 2.58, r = 2.746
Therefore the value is 2.75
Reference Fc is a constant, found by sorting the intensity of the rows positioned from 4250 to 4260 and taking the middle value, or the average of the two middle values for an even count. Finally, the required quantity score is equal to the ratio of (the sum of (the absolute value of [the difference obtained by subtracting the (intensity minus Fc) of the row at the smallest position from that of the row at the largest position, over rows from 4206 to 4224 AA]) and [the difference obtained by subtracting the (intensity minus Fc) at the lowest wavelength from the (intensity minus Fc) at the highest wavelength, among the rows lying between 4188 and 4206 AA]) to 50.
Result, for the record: 0.0028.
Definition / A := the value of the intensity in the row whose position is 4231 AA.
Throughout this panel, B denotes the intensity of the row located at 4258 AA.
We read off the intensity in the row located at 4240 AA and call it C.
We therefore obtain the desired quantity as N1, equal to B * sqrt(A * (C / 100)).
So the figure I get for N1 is 0.76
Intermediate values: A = 2.757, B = 2.773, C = 2.745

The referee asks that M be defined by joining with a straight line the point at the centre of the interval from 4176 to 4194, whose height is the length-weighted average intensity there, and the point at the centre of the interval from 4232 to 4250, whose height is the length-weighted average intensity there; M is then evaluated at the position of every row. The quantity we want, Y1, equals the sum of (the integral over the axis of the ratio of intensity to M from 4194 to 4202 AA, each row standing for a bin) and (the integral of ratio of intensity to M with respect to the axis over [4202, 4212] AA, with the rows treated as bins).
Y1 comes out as 17.7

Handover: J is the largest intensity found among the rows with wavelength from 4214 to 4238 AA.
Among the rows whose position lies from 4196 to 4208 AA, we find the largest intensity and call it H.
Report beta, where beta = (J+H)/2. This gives 2.70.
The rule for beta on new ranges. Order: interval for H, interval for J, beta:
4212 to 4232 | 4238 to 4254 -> 2.77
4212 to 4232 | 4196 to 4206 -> 2.69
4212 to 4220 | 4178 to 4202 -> 2.66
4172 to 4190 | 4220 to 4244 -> 2.74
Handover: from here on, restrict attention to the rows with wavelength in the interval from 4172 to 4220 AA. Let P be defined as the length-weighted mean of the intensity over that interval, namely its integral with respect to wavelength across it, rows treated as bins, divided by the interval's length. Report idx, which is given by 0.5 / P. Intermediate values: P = 2.62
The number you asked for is 0.191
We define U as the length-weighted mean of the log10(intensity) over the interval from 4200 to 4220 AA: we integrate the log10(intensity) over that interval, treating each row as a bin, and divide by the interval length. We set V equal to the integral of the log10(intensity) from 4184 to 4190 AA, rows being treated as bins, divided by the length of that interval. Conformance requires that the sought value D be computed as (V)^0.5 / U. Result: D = 1.53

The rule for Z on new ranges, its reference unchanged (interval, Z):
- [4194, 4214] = 4195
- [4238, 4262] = 4252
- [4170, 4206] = 4192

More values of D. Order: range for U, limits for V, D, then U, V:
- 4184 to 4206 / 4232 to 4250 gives 1.61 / 0.412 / 0.440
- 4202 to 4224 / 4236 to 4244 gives 1.56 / 0.425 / 0.439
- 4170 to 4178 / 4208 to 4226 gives 1.53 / 0.428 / 0.430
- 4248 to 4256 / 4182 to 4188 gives 1.48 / 0.438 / 0.417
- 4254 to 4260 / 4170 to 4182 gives 1.48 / 0.441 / 0.426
